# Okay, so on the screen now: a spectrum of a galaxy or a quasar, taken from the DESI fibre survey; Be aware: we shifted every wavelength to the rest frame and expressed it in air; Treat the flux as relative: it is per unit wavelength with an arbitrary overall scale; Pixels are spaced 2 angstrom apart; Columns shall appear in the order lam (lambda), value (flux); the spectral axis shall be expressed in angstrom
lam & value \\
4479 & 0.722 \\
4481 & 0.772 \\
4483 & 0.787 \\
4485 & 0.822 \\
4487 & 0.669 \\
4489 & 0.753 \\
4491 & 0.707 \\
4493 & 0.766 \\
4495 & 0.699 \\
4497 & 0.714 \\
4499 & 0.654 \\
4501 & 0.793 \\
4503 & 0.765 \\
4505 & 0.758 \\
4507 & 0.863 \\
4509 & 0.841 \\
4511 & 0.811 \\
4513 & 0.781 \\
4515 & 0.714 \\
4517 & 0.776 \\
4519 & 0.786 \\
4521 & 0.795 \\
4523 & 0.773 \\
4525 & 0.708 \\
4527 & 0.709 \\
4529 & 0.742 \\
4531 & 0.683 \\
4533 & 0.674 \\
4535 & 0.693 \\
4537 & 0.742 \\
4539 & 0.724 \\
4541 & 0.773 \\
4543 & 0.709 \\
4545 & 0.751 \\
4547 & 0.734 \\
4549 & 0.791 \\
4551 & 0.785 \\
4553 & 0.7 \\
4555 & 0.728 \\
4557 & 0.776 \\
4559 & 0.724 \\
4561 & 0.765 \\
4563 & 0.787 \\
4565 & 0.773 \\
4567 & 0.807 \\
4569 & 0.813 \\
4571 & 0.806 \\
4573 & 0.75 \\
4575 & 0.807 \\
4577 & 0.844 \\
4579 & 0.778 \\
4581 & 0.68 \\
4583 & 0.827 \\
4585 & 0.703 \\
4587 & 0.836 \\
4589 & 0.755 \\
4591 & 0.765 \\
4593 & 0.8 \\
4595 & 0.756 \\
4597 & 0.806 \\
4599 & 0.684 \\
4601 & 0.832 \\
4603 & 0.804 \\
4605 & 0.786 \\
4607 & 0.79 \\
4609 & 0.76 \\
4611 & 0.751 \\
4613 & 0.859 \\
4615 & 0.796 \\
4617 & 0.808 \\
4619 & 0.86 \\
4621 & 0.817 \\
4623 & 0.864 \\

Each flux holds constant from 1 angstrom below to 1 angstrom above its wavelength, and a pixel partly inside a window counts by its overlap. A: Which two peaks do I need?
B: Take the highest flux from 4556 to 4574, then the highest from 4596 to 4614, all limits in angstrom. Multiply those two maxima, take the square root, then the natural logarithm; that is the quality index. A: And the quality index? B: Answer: -0.180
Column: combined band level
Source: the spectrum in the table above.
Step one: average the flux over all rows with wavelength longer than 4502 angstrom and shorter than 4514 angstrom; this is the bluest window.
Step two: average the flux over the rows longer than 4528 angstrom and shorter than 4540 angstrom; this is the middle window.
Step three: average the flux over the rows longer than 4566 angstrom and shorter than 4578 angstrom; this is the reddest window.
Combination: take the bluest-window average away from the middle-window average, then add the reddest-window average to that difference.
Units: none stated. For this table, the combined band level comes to 0.71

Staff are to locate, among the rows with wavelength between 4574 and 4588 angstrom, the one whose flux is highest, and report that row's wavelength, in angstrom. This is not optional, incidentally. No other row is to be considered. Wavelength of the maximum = 4577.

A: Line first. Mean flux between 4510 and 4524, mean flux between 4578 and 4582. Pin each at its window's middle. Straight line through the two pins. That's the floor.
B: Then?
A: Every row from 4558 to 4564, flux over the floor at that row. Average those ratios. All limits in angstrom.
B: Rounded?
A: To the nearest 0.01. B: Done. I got 1.02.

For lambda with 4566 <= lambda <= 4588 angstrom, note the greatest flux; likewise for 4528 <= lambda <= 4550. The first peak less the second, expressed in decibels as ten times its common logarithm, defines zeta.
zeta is -13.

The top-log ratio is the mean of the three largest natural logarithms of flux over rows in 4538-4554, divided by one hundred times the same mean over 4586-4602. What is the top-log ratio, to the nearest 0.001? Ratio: 0.013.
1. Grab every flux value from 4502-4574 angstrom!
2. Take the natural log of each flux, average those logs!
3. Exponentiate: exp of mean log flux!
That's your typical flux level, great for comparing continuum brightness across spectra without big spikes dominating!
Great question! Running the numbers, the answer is 0.757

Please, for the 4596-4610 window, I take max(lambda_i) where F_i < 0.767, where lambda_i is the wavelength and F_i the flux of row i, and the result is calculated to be 4609 angstrom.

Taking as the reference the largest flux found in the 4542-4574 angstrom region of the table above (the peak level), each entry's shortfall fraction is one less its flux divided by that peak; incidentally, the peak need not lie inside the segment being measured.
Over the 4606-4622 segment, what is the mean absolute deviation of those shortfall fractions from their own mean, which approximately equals 0.038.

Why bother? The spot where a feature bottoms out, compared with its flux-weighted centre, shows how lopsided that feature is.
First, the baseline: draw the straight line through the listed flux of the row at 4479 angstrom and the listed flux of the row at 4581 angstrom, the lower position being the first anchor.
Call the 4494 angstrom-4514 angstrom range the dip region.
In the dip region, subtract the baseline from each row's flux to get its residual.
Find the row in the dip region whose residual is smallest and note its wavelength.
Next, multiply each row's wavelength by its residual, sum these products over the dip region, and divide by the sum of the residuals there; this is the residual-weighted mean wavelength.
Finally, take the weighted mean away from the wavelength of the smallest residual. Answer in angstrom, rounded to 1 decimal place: -9.8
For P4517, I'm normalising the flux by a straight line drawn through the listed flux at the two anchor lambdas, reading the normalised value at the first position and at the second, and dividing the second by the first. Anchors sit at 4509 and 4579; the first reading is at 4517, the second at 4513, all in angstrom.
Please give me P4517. 1.00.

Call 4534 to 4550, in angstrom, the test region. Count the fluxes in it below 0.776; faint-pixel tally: 7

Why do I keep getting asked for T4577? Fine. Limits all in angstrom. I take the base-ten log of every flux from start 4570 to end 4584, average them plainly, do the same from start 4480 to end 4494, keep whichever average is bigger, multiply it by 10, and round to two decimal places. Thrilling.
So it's -1.06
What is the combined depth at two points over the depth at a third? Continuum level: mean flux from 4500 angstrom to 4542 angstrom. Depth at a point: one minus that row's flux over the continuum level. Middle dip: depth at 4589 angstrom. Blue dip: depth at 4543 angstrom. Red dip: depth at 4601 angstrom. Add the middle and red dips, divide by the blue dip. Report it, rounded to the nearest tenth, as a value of -1.5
